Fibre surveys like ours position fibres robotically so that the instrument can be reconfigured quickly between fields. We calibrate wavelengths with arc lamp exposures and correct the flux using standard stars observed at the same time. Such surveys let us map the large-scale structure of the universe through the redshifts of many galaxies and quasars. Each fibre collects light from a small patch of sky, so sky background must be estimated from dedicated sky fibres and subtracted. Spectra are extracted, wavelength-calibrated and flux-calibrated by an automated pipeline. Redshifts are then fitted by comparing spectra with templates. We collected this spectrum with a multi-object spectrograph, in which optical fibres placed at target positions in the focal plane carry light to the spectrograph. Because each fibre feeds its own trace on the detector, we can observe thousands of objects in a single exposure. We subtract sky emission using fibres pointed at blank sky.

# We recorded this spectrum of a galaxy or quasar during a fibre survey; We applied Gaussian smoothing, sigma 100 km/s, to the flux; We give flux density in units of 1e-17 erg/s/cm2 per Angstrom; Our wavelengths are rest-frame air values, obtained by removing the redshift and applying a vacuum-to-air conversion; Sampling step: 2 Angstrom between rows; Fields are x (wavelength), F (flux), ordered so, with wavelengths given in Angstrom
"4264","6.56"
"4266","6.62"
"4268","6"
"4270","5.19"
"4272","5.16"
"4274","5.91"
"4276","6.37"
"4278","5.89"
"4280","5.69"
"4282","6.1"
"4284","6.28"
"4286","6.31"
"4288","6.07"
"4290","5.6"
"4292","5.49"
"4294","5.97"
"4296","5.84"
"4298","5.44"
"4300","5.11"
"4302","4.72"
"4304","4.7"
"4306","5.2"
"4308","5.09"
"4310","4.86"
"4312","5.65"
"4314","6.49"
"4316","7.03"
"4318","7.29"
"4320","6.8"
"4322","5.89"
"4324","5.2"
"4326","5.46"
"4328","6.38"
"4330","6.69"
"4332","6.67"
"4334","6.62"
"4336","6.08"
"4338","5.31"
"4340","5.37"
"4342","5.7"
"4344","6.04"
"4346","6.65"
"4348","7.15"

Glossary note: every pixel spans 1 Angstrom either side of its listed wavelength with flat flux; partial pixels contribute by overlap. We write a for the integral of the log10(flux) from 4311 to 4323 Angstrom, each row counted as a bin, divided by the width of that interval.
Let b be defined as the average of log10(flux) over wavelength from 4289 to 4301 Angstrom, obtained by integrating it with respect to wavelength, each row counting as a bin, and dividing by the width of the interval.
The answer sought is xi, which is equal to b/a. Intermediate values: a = 0.813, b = 0.75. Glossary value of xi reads 0.92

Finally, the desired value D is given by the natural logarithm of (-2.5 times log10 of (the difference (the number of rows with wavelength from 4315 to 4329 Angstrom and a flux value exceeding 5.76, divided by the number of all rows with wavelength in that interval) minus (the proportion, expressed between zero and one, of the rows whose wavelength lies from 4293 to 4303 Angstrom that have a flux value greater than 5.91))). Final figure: -0.33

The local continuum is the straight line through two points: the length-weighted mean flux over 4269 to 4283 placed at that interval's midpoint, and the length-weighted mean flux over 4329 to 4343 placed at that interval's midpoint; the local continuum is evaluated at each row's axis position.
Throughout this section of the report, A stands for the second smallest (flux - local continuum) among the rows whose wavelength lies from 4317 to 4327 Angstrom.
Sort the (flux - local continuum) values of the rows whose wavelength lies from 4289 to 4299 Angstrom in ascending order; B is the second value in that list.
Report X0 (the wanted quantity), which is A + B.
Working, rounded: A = -0.6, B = -0.35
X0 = -0.90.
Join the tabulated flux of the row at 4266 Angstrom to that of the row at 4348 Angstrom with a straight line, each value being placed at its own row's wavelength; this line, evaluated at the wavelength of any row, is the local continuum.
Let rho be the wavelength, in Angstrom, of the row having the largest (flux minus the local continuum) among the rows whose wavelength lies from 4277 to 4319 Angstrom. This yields 4318 Angstrom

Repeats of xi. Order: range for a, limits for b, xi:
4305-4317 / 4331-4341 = 1.03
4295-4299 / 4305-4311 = 0.94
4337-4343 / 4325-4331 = 1.07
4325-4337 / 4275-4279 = 0.98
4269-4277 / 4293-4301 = 0.99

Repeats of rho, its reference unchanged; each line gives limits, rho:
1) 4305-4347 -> 4318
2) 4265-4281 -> 4266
